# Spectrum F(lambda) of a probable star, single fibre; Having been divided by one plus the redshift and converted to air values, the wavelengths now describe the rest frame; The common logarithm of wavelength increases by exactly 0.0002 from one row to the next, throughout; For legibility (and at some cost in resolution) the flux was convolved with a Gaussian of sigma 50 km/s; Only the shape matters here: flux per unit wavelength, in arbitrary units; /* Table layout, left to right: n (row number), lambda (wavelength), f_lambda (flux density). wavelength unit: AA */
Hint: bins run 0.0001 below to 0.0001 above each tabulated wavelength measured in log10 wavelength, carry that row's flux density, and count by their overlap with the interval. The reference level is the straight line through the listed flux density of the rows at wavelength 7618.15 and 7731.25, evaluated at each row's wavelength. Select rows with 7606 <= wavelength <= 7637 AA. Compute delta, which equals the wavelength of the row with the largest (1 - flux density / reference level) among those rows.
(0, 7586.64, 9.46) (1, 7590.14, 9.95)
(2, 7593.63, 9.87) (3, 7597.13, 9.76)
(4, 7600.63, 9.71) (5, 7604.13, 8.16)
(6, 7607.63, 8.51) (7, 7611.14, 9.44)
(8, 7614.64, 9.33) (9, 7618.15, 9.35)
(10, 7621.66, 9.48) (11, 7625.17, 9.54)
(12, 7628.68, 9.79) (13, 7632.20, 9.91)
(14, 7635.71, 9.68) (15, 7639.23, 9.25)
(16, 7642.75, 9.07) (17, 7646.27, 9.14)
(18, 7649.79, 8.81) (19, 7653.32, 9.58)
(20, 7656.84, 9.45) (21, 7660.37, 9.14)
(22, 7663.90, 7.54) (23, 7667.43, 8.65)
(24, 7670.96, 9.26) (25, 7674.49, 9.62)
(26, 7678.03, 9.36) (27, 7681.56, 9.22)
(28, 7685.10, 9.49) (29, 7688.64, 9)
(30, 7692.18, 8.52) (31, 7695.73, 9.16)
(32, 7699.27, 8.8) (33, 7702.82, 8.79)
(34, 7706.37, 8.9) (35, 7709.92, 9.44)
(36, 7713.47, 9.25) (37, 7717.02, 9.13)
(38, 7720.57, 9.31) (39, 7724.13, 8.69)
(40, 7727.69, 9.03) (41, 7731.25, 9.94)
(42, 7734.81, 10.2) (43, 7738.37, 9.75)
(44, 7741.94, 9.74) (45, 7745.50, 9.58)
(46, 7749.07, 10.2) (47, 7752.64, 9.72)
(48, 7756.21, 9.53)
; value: 7607.63 AA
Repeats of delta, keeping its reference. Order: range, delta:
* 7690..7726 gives 7692.18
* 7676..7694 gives 7692.18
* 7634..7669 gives 7663.90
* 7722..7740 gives 7724.13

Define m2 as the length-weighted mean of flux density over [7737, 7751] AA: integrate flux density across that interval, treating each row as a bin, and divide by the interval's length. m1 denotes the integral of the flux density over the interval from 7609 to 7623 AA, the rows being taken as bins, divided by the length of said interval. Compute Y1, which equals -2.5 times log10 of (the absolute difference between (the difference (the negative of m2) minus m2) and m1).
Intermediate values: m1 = 9.4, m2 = 9.82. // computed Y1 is -3.66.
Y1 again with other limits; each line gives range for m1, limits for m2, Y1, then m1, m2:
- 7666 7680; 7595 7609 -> -3.59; 9.2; 9.07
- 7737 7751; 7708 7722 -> -3.63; 9.8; 9.28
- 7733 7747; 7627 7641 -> -3.66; 9.8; 9.65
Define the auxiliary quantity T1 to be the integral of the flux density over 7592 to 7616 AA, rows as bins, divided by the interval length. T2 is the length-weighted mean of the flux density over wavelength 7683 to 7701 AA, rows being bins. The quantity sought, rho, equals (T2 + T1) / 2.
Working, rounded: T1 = 9.25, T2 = 9.0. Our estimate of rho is 9.1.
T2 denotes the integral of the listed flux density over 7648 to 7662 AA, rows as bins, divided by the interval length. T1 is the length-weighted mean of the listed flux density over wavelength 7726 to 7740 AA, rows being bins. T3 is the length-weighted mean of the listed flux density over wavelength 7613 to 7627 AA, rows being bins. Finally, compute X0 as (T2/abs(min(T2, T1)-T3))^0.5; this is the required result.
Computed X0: 7.1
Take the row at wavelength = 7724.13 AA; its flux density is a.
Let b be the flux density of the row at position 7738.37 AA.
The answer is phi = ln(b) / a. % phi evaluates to 0.26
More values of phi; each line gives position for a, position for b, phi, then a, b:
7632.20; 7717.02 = 0.22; 9.91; 9.13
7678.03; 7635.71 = 0.24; 9.36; 9.68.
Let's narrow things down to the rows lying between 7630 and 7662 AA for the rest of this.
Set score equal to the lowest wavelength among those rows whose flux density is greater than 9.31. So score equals 7632.20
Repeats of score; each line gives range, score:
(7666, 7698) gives 7674.49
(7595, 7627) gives 7597.13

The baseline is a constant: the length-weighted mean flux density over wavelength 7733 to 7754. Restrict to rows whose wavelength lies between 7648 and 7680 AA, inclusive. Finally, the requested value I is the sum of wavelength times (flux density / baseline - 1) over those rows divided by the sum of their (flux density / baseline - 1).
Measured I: 7663.2 AA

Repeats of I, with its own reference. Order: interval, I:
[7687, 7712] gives 7698.3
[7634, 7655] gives 7645.3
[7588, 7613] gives 7606.2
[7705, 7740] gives 7716.9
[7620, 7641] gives 7631.1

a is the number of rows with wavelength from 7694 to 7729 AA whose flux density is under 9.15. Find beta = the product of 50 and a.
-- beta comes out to 300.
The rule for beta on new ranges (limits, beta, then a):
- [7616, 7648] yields 100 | 2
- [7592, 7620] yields 100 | 2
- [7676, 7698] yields 100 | 2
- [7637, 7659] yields 150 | 3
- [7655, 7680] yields 150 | 3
